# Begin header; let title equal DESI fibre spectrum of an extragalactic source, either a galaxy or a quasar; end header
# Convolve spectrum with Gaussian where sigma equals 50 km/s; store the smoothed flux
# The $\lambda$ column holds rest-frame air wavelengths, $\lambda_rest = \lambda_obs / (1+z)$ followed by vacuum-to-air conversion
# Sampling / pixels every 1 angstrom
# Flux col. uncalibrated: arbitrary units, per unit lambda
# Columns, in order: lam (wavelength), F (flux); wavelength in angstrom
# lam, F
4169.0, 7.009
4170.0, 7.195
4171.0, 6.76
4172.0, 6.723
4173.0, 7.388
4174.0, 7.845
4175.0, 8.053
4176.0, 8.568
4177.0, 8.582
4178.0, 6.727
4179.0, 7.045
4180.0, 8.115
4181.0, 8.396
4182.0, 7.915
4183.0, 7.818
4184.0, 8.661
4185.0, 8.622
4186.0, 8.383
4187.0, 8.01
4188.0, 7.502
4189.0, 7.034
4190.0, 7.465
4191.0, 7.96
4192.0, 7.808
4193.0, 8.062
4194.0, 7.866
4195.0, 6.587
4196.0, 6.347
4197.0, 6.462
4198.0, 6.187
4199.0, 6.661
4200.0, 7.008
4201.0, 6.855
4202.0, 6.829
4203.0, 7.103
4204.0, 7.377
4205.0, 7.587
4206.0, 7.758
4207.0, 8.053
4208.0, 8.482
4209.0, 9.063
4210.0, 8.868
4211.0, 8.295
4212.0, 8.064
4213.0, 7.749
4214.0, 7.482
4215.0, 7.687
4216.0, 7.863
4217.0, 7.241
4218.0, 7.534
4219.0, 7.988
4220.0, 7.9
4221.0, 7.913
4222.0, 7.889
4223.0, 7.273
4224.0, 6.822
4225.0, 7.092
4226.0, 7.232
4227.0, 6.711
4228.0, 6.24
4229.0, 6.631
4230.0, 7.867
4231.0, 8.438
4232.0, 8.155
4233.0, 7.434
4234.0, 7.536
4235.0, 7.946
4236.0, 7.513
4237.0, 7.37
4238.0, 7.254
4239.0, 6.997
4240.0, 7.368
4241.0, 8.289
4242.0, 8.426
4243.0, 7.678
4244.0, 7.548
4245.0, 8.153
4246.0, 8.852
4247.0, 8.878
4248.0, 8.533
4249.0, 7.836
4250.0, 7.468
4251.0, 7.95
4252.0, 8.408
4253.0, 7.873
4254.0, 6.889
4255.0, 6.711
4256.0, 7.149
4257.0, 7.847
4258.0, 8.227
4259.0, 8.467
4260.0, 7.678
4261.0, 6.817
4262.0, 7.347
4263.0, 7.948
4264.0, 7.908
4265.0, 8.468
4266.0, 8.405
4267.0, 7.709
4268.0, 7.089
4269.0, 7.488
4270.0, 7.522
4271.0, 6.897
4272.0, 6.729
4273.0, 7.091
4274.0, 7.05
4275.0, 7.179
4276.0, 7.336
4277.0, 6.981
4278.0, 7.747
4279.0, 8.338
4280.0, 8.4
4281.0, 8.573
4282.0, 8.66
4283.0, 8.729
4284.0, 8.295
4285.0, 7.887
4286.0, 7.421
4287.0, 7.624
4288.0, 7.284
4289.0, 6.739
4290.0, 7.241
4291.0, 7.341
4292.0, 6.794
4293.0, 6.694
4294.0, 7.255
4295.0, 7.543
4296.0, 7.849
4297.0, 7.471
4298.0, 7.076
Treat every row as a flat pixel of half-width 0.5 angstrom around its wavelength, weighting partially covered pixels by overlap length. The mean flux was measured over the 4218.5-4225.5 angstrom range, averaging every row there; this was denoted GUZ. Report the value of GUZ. 7.55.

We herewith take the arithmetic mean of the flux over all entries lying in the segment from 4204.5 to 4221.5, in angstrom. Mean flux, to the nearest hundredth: 7.97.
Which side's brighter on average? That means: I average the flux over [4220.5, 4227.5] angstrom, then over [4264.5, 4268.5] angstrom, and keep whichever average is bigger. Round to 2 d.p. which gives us 7.92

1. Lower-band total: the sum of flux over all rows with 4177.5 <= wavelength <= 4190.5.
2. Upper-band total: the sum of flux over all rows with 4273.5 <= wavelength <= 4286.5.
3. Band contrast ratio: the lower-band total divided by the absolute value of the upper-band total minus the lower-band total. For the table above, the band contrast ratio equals 113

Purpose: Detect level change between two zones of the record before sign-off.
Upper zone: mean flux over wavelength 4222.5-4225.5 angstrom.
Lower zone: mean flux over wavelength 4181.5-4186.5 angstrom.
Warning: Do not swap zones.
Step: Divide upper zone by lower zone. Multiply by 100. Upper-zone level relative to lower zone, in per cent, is 85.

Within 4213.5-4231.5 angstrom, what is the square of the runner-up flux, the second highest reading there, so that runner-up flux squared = 64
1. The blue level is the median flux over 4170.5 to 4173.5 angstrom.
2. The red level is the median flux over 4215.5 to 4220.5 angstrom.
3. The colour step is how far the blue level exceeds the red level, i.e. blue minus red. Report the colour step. -1.1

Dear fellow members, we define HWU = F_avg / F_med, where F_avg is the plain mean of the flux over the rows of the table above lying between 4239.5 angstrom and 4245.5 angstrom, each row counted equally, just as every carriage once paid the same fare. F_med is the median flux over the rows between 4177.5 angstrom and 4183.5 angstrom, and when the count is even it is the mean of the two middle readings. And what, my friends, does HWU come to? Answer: 1.01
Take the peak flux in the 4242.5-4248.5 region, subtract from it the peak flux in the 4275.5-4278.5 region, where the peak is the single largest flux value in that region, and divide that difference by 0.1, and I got 11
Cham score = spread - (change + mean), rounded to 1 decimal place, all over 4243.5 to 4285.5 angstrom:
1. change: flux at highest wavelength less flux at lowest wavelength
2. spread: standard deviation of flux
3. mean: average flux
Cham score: -7.5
